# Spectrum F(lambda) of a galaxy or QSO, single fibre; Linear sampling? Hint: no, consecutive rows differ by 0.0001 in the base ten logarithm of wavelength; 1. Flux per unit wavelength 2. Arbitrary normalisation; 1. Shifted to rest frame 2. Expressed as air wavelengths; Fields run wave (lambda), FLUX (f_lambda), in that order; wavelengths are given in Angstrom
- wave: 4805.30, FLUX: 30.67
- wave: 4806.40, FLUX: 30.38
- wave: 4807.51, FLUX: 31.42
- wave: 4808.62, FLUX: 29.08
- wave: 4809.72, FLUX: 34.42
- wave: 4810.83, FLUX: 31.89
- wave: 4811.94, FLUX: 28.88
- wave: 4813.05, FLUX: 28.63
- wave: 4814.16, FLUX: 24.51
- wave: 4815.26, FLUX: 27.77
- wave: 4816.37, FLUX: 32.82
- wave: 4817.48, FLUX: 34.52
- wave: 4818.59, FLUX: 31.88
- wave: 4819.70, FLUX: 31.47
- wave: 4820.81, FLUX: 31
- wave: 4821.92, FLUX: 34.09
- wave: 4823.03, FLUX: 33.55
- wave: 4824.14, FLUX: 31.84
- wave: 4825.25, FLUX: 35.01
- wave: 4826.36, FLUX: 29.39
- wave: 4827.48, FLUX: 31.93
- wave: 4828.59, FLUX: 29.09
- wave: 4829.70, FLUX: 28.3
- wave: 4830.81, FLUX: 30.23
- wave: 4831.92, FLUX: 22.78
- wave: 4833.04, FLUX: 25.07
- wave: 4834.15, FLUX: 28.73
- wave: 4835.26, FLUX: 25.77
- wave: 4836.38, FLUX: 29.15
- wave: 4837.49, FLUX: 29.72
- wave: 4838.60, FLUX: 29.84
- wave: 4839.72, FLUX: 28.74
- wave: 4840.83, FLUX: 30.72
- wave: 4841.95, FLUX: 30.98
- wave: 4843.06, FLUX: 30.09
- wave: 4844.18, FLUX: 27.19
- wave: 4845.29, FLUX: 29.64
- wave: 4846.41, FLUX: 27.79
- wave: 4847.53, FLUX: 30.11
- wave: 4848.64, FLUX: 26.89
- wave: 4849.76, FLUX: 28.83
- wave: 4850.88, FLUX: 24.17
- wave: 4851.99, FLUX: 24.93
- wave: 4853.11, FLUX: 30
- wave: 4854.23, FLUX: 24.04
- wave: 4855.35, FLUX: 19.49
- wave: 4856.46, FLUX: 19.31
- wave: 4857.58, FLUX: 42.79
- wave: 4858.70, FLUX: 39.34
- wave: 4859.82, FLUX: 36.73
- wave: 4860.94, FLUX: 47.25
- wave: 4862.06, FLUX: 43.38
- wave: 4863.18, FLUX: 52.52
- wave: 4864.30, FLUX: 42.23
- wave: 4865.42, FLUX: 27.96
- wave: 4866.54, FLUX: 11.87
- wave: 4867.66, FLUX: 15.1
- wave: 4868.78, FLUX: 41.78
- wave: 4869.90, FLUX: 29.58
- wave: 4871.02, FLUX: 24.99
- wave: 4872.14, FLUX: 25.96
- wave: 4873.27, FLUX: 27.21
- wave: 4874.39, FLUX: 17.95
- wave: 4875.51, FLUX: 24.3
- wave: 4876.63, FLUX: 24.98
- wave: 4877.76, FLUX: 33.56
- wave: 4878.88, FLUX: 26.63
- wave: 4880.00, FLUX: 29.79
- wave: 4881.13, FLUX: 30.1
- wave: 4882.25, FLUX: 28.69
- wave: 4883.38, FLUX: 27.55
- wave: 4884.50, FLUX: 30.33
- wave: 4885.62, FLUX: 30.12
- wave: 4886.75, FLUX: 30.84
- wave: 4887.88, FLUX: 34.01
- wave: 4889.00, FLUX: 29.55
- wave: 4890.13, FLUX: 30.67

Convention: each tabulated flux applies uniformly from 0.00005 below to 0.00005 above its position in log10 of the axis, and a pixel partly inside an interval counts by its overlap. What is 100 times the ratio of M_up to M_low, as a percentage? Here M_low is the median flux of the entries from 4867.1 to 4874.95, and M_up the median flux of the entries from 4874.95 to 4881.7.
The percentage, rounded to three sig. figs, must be 109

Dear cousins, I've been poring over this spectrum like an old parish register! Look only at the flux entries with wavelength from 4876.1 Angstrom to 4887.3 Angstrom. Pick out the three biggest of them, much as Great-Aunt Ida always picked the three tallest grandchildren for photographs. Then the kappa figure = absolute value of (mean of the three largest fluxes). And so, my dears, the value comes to 31.6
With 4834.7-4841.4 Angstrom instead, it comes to 30.1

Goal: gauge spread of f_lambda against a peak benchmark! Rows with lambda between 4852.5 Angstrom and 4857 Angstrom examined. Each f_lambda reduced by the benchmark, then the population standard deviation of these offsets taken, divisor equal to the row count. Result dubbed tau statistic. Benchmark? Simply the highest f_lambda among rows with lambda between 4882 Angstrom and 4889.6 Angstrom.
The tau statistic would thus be 4.4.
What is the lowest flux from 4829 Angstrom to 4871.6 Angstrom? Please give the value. 11.87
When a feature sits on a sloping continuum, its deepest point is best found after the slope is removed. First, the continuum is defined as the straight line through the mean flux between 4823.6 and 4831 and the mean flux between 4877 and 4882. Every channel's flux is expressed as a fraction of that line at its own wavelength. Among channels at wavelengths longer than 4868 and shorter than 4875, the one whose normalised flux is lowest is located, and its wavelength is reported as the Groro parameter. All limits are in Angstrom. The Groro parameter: 4874.39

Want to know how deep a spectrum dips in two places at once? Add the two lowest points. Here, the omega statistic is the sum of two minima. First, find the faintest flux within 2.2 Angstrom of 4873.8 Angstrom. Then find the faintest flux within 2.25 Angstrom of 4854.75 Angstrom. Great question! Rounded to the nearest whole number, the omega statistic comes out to 37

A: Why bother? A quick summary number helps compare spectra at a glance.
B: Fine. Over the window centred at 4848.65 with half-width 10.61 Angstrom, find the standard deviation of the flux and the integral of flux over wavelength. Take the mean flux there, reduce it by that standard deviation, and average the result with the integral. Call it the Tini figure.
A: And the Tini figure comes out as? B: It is 316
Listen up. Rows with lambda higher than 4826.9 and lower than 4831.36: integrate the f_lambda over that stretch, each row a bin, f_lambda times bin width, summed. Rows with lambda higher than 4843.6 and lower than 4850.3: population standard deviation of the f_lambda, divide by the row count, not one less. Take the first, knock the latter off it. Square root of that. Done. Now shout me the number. 11.5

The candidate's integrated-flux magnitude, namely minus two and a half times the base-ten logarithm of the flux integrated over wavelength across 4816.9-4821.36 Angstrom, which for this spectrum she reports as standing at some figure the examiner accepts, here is -5.39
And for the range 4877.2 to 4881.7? -5.33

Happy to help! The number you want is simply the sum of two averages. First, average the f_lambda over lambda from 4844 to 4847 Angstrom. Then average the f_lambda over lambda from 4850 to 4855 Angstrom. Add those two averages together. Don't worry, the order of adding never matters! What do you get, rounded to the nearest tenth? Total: 54.0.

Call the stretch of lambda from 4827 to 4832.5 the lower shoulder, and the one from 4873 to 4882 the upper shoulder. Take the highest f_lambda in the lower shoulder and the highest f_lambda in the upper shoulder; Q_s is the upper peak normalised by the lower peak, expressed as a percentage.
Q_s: 105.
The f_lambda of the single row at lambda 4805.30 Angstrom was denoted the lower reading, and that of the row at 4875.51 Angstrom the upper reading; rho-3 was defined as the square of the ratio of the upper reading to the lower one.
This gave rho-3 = 0.63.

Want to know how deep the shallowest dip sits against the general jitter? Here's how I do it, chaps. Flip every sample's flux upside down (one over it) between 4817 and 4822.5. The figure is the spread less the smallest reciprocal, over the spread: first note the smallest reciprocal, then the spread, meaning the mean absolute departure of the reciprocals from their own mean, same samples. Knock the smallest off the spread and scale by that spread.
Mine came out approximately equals -22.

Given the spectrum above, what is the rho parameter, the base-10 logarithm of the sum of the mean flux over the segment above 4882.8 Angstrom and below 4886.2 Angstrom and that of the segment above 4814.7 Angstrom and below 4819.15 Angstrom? 1.79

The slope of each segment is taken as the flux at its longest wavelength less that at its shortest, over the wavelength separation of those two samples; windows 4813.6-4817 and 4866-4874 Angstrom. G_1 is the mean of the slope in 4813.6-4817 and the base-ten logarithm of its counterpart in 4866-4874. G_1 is 2.1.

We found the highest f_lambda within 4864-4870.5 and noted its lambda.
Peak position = 4864.30 Angstrom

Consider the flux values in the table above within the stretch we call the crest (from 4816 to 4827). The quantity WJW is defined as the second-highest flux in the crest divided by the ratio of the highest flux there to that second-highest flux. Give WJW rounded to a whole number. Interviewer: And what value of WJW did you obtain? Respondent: 34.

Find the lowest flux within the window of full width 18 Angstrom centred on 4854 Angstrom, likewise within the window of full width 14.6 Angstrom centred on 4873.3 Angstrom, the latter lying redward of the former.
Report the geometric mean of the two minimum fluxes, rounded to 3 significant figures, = 15.1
